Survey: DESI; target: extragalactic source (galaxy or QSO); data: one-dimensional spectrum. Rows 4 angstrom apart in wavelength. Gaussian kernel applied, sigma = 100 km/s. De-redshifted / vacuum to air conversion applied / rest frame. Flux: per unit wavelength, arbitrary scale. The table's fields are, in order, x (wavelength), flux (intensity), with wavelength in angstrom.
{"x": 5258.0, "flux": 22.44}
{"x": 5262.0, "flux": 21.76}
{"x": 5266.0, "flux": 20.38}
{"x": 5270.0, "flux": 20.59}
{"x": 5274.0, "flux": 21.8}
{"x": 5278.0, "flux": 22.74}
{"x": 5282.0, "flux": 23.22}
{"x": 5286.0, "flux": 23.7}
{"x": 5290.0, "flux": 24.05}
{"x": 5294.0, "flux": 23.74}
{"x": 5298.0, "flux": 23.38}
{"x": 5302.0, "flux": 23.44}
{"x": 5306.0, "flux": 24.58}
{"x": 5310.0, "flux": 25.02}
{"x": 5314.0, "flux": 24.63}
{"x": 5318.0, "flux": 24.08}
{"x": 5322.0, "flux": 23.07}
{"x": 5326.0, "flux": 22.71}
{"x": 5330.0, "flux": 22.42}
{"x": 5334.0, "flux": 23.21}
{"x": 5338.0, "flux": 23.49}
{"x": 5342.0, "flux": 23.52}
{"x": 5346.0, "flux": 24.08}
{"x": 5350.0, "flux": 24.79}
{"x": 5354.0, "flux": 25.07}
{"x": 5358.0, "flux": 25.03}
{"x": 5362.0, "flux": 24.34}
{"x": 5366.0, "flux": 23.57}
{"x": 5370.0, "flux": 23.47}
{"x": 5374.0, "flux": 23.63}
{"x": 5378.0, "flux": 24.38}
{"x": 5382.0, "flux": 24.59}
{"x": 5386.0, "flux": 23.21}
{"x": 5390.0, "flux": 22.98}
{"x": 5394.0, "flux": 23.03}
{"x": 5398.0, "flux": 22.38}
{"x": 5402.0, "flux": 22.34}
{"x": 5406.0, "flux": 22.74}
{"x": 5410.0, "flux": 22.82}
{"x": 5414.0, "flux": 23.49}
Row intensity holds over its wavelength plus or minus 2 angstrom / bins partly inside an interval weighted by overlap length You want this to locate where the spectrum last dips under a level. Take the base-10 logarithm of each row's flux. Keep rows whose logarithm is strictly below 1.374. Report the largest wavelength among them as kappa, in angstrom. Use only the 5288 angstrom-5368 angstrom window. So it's 5366.0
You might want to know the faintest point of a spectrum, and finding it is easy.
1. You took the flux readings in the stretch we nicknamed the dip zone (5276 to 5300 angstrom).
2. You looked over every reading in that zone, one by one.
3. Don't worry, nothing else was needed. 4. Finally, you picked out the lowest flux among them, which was 22.74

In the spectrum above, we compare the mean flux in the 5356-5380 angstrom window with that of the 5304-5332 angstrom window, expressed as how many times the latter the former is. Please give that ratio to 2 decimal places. 1.01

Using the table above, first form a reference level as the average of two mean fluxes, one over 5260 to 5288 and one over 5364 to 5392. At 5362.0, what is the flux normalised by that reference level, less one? 0.065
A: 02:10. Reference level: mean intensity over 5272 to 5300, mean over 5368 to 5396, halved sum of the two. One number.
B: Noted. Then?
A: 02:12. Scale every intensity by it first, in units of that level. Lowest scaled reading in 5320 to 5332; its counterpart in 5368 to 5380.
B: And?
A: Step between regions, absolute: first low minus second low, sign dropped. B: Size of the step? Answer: 0.045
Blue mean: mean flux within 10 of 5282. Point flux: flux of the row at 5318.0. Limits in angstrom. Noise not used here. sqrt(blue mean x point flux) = 23.6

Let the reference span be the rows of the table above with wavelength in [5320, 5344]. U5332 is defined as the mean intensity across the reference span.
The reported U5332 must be 23.1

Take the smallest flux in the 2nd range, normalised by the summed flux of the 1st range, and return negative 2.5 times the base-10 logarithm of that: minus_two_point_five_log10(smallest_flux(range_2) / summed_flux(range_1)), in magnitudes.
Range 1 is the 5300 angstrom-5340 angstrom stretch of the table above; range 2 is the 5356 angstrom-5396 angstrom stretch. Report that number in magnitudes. 2.53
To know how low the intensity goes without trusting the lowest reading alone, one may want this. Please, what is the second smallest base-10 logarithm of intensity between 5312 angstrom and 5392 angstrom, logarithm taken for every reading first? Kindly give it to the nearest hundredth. 1.36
